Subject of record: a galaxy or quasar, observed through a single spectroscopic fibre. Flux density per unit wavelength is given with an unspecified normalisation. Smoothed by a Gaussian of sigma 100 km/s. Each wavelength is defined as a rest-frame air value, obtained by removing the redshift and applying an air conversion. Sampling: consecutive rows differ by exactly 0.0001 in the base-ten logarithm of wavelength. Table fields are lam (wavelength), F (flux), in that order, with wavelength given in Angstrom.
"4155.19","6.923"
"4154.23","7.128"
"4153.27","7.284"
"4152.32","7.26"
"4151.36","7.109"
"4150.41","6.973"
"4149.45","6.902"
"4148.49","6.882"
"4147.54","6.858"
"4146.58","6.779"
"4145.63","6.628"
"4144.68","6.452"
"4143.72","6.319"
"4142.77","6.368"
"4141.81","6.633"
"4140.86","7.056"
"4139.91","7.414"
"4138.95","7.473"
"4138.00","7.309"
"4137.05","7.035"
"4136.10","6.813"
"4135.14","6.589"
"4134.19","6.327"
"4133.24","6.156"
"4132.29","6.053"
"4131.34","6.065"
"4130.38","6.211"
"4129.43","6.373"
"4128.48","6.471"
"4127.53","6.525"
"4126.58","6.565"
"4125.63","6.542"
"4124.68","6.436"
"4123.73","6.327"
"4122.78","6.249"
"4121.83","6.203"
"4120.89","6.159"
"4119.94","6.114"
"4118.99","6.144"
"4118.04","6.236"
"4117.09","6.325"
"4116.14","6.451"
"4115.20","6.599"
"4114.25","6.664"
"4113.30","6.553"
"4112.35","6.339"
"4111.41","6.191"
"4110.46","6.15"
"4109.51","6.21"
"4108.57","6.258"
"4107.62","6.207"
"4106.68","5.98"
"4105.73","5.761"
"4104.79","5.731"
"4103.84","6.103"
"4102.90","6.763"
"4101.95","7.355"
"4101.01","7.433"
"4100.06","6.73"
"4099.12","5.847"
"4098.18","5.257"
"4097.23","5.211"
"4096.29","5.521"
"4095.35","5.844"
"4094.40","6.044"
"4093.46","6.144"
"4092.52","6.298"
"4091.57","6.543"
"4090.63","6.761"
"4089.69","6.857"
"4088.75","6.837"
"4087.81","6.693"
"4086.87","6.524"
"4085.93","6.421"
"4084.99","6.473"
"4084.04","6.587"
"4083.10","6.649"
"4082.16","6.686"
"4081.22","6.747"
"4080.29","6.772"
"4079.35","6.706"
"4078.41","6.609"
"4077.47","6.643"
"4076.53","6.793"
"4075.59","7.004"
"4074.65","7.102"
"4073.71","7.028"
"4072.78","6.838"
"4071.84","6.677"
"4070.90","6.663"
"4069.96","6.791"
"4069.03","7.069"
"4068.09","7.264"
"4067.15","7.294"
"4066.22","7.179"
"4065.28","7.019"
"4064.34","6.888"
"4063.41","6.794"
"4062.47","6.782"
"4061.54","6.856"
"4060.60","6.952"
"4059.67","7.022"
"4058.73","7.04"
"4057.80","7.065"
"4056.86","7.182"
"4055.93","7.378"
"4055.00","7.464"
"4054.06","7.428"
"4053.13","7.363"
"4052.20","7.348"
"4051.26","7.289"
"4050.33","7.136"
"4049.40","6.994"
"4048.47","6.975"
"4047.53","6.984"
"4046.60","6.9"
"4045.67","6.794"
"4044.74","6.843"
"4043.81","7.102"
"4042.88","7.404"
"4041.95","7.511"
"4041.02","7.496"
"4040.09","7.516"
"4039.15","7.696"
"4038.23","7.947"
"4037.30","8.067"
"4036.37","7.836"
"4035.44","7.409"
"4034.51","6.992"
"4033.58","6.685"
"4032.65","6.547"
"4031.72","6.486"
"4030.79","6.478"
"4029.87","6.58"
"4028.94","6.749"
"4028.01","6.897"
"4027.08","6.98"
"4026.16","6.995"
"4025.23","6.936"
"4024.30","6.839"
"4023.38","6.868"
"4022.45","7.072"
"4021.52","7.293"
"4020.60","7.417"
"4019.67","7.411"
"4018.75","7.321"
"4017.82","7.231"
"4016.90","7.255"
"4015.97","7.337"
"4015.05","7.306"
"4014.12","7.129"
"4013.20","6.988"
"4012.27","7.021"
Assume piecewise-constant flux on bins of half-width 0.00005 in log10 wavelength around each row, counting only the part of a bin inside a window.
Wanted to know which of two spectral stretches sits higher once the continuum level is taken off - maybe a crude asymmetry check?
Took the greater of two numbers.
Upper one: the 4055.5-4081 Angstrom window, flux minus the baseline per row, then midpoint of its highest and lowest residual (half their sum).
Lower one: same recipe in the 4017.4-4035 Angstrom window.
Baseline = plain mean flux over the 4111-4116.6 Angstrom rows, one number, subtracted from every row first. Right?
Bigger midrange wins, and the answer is 0.5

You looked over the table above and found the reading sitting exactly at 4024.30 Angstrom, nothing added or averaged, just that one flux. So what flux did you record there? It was 6.839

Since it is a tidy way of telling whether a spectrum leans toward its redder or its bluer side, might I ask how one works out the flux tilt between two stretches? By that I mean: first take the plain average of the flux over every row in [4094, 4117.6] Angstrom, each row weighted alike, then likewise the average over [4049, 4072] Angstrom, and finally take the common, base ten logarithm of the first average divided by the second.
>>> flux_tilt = -0.056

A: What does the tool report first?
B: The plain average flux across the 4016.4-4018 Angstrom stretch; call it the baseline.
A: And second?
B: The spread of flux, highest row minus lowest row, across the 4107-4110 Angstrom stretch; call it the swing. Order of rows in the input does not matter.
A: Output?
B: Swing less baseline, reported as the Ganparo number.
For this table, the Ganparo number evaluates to -7.2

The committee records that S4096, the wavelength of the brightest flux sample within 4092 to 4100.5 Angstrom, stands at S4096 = 4100.06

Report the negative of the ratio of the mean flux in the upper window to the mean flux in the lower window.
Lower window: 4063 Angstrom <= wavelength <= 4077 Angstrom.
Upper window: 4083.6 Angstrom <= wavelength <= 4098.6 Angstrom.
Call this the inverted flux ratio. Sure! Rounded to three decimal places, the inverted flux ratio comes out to -0.898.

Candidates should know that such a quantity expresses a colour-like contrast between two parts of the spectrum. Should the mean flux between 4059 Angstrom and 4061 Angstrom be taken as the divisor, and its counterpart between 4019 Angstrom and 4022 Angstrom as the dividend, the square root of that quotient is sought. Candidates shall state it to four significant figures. 1.027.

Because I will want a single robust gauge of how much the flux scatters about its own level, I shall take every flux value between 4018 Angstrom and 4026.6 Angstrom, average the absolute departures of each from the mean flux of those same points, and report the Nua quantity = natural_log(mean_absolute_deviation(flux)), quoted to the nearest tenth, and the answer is -1.6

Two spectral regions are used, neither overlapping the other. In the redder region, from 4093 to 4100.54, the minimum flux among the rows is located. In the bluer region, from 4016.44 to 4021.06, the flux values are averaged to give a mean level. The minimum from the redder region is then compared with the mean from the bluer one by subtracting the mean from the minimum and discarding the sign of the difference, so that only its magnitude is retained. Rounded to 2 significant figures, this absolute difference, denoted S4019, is 2.1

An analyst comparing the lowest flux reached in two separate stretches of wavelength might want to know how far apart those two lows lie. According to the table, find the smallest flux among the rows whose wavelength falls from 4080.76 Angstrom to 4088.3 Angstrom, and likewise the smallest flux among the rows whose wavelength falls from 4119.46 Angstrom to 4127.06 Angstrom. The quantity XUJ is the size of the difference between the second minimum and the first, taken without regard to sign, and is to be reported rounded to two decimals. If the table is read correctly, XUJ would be 0.31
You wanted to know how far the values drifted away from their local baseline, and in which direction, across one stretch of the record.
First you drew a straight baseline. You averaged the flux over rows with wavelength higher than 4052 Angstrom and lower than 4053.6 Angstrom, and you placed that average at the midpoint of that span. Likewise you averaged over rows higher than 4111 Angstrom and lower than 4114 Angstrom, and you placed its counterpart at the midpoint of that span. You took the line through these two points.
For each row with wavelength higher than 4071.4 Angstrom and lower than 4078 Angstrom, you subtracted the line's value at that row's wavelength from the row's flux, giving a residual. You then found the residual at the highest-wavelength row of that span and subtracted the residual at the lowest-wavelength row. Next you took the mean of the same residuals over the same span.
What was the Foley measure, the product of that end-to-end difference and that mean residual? -0.01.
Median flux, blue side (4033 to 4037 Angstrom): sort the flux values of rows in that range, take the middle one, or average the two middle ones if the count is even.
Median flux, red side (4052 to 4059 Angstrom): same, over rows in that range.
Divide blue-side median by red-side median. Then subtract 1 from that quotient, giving -0.021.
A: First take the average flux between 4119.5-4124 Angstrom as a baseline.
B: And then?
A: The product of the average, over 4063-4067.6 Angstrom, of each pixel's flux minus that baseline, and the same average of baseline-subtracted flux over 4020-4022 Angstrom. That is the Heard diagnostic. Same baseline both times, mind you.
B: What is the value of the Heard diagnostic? 0.94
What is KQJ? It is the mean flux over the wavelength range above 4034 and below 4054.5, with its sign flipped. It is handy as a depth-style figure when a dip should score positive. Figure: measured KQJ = -7.32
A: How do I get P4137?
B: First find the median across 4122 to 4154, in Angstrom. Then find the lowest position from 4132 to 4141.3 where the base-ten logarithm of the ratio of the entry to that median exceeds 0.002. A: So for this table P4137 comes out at 4136.10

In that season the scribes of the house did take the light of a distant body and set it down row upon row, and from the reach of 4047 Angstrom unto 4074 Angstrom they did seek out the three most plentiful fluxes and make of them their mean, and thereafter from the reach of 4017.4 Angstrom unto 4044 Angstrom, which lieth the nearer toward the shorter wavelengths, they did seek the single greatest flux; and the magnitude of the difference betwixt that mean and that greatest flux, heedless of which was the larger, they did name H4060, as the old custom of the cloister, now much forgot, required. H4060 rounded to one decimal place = 0.6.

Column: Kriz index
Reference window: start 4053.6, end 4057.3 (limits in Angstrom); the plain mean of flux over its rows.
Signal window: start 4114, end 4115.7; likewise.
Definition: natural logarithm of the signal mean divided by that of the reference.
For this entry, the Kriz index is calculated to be -0.10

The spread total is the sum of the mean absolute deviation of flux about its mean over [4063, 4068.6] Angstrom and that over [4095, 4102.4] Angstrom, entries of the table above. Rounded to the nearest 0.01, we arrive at 0.94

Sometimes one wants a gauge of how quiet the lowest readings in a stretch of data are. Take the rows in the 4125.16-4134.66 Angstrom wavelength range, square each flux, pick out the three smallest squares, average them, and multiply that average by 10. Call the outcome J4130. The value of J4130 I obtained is 371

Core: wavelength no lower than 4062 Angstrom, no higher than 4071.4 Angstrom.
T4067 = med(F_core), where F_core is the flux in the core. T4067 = 6.95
